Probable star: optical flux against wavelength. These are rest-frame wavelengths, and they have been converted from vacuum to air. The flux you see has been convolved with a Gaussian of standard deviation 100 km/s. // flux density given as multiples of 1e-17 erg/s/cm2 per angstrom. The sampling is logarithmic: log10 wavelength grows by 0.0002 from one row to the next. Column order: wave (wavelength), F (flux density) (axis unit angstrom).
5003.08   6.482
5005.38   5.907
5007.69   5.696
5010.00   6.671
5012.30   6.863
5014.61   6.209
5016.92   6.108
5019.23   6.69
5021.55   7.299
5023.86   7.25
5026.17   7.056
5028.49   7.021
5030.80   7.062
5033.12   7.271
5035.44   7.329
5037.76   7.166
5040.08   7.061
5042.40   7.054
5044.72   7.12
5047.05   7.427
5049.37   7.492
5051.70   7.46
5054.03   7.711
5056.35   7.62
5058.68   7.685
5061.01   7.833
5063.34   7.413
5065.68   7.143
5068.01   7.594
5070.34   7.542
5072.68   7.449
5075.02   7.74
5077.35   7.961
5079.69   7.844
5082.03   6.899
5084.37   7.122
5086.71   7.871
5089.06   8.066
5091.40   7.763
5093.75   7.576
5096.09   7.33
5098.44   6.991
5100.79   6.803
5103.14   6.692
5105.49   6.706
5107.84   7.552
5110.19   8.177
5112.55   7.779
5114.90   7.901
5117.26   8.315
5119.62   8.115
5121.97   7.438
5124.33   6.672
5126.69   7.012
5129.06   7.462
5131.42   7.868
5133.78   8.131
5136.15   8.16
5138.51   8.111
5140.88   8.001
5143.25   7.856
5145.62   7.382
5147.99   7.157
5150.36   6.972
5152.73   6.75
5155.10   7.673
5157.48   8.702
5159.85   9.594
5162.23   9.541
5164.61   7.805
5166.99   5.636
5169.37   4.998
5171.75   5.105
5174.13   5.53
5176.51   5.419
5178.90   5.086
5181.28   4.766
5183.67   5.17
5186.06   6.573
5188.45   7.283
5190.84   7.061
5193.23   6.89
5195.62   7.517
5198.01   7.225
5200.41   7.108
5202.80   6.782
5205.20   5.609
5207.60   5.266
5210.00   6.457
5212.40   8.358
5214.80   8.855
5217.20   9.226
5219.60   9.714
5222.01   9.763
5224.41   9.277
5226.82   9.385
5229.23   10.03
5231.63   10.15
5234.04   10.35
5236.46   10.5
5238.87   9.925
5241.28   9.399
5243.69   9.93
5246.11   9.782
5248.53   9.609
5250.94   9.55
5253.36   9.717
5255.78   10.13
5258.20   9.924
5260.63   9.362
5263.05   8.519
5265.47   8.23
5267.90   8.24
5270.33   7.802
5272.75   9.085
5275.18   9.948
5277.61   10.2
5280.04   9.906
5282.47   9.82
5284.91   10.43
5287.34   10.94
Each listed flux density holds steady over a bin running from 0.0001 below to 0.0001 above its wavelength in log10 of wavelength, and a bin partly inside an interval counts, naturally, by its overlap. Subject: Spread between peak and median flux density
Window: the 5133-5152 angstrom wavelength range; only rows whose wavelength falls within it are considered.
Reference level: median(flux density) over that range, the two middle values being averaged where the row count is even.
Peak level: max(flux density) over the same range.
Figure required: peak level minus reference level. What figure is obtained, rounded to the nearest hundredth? 0.23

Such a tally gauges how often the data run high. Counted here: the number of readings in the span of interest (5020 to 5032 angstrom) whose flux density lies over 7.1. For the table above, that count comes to 2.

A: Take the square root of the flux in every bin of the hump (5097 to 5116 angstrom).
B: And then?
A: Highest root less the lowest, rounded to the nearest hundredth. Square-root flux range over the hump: 0.27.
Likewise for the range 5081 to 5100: 0.21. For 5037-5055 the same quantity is 0.12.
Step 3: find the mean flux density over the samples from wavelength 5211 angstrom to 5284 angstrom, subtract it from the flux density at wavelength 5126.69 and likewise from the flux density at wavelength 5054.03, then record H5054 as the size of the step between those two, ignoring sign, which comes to 0.70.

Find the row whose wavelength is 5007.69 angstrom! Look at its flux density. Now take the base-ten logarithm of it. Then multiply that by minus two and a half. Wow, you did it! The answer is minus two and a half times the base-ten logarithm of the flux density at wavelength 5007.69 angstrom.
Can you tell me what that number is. -1.9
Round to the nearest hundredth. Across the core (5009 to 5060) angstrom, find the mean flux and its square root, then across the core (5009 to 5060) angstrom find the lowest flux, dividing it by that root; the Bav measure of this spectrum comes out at 2.29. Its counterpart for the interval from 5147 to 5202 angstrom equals 1.83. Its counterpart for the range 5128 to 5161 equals 2.41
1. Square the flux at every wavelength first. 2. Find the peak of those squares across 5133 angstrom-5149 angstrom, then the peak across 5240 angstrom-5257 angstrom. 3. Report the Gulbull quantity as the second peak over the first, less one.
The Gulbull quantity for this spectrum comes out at 0.54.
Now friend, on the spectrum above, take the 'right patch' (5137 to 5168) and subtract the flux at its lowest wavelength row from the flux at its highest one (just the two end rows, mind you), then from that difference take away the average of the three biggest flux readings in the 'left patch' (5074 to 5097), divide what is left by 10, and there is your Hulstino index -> -1.04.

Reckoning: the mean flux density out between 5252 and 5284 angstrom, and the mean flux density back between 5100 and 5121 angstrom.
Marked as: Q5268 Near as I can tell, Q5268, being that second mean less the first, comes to -1.7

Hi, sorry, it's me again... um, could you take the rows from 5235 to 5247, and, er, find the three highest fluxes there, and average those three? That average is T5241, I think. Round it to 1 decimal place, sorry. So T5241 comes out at 10.1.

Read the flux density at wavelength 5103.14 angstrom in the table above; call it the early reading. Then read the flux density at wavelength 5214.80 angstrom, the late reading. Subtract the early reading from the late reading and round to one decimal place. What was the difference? 2.2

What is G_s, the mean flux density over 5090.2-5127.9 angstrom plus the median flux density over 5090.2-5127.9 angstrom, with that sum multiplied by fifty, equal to 746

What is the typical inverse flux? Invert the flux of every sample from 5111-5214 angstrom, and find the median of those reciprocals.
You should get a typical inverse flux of 0.138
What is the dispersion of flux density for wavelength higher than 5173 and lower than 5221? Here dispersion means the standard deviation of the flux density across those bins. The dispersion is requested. 1.4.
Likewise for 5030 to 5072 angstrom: 0.2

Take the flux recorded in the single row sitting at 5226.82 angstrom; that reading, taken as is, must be 9.385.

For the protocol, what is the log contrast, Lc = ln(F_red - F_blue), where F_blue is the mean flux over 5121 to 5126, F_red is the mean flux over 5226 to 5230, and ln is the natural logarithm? 0.98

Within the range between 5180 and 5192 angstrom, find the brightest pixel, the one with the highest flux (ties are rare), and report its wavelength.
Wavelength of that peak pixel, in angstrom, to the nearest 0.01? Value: 5188.45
